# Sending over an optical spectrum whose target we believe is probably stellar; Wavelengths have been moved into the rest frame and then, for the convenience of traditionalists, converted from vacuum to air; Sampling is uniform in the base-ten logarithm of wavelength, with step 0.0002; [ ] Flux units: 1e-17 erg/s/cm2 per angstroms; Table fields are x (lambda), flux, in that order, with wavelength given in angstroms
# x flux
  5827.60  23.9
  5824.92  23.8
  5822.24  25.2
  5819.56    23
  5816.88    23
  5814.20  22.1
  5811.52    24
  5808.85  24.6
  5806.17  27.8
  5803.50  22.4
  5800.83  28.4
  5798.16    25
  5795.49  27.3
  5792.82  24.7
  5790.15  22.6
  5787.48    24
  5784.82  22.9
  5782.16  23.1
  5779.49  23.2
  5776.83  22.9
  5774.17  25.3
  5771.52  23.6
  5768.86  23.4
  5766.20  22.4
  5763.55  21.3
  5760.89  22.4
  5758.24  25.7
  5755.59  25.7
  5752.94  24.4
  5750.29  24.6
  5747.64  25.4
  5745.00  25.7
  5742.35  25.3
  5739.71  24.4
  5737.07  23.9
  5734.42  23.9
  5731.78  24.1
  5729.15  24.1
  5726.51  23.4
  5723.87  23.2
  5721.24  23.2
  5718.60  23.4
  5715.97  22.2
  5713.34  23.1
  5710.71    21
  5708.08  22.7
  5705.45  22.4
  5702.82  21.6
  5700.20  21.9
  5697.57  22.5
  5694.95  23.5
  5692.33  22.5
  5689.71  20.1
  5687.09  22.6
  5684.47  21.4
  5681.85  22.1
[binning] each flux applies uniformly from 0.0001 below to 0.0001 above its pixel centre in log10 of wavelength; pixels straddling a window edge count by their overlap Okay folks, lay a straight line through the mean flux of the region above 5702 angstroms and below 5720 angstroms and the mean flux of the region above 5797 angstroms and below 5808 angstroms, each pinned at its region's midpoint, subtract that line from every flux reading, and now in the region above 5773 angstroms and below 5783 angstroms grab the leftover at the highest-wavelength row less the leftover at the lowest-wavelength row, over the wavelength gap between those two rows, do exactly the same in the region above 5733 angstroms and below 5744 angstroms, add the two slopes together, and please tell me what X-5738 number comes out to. -0.2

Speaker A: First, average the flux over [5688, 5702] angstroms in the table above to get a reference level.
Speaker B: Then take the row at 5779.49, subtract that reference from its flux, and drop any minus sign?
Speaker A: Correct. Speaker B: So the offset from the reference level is 1.1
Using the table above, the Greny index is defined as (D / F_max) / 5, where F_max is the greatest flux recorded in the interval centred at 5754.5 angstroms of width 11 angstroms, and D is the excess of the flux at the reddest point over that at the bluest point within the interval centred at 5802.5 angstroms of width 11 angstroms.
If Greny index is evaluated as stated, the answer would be 0.022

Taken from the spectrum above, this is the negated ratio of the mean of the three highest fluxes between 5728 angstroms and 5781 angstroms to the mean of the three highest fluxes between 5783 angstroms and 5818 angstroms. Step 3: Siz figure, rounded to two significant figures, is -0.92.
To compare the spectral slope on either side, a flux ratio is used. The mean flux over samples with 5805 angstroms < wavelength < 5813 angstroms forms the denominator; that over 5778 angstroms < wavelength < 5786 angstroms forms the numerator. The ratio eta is 0.91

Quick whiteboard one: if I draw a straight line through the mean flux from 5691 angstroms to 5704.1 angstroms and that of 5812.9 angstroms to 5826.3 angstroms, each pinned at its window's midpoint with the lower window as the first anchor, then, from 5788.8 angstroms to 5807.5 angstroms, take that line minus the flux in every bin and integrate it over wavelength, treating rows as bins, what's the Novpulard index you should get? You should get -41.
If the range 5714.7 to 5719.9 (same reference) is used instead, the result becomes -1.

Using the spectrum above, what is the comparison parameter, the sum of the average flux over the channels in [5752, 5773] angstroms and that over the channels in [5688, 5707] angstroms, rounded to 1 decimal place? 45.7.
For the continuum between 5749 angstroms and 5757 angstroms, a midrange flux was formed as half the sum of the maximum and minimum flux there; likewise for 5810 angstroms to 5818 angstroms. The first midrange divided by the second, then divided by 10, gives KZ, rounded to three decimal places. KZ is 0.109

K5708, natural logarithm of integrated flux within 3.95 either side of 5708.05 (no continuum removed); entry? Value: 5.16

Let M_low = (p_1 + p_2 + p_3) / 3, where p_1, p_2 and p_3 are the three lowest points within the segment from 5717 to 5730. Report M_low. 23.3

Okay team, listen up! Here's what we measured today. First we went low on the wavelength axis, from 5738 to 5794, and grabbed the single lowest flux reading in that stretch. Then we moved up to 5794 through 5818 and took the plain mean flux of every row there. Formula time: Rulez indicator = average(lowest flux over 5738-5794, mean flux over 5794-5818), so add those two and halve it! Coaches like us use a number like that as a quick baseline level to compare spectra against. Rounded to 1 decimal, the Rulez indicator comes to 23.1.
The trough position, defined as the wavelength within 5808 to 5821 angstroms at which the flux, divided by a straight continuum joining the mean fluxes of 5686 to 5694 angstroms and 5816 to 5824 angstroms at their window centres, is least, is 5814.20 angstroms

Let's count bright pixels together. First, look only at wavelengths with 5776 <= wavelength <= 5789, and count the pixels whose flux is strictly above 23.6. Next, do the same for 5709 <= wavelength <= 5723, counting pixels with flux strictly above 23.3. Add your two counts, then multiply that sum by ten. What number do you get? 20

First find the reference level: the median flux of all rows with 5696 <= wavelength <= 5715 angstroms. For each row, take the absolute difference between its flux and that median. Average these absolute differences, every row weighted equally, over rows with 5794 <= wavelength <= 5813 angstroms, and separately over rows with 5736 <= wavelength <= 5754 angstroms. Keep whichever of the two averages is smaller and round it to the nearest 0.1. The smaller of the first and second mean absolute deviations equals 2.4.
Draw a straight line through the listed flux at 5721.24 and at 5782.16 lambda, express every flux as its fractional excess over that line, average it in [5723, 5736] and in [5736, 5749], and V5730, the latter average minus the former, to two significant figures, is 0.053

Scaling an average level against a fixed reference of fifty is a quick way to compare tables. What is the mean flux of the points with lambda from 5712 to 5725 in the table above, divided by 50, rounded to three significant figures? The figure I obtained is 0.460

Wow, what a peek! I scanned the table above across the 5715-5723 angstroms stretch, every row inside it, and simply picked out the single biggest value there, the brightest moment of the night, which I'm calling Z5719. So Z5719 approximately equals 23.4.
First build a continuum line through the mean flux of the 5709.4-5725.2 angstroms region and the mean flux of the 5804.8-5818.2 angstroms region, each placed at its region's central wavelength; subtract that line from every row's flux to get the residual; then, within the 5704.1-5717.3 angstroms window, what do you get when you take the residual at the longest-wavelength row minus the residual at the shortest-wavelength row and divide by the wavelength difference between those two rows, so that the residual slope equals -0.04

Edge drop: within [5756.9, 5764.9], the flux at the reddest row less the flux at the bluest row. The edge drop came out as -4.4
